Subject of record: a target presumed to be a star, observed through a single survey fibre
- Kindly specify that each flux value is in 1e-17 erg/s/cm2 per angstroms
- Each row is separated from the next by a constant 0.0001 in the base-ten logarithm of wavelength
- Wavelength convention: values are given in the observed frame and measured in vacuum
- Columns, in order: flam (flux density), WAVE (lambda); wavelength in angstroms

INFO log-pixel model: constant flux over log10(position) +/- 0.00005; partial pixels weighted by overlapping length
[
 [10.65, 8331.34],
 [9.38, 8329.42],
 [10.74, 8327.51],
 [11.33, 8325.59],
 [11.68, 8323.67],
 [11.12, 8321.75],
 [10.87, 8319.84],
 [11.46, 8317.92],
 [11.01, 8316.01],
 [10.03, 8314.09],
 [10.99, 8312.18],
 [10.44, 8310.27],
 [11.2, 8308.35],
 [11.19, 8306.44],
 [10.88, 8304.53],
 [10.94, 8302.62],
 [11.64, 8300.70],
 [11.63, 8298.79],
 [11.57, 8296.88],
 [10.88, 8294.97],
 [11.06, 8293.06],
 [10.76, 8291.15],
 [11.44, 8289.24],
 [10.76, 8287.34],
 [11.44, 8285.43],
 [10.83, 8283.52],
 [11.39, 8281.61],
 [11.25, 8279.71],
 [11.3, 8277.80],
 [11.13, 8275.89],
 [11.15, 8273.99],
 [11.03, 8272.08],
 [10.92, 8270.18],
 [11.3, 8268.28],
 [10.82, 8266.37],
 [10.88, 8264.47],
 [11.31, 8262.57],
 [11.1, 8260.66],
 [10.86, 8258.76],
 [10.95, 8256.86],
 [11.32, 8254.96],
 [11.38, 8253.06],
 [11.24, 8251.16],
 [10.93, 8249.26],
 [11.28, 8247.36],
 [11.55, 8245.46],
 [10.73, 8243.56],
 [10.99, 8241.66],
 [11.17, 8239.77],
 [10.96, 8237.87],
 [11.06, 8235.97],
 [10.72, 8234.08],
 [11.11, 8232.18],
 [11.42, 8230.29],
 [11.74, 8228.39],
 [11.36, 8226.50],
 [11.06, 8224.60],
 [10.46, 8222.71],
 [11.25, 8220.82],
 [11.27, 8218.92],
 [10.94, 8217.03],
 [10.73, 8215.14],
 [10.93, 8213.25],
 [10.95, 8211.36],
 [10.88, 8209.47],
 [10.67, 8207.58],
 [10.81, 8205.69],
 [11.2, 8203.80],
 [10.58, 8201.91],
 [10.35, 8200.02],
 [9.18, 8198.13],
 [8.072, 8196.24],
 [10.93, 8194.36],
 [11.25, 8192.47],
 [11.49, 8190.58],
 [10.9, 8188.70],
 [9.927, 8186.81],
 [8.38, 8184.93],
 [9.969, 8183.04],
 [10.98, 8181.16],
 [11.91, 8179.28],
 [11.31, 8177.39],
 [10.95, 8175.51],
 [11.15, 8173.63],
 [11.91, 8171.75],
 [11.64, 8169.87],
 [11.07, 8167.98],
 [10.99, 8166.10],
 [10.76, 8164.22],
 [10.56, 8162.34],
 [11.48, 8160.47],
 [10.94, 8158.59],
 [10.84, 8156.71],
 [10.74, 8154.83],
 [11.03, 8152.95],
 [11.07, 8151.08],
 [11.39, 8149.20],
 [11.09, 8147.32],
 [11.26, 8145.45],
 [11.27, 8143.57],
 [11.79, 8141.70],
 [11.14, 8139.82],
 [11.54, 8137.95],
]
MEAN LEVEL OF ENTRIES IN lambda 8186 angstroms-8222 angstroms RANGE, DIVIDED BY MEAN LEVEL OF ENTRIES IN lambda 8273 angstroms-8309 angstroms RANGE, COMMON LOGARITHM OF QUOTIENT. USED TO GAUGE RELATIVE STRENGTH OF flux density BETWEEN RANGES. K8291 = -0.021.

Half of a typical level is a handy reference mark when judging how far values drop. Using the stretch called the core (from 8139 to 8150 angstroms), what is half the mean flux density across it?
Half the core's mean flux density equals 5.66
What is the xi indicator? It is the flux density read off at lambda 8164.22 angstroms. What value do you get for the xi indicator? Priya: 10.76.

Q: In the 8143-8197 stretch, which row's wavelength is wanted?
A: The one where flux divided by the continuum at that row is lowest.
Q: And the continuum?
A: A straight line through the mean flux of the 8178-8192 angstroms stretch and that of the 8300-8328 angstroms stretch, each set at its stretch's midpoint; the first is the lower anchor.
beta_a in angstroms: 8196.24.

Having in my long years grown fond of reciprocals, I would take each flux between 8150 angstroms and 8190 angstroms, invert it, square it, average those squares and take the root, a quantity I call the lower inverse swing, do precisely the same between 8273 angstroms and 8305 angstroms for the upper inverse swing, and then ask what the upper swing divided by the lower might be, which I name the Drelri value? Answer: 0.966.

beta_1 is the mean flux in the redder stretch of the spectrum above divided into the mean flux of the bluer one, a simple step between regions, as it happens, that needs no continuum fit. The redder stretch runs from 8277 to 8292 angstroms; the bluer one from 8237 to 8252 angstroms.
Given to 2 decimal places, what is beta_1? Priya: 1.00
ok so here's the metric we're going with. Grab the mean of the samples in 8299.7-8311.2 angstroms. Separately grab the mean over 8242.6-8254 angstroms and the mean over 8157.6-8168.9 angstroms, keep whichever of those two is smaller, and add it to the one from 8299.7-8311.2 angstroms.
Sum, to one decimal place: 22.0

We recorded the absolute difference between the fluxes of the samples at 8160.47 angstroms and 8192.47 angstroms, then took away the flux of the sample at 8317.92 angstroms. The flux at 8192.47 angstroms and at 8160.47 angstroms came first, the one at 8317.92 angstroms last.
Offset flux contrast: -11.2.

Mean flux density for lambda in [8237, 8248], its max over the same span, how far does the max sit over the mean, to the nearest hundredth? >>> 0.44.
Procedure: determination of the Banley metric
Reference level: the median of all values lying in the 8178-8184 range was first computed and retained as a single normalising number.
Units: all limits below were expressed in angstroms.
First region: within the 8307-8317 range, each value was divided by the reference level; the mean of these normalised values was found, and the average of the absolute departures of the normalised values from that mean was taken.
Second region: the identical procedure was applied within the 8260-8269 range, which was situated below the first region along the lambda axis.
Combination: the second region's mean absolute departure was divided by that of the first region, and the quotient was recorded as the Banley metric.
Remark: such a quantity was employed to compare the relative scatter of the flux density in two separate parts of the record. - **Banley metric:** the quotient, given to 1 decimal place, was 0.5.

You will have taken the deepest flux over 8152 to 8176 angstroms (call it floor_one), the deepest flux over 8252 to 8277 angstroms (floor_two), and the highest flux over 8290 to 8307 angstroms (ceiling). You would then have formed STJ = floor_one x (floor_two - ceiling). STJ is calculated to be -8.7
